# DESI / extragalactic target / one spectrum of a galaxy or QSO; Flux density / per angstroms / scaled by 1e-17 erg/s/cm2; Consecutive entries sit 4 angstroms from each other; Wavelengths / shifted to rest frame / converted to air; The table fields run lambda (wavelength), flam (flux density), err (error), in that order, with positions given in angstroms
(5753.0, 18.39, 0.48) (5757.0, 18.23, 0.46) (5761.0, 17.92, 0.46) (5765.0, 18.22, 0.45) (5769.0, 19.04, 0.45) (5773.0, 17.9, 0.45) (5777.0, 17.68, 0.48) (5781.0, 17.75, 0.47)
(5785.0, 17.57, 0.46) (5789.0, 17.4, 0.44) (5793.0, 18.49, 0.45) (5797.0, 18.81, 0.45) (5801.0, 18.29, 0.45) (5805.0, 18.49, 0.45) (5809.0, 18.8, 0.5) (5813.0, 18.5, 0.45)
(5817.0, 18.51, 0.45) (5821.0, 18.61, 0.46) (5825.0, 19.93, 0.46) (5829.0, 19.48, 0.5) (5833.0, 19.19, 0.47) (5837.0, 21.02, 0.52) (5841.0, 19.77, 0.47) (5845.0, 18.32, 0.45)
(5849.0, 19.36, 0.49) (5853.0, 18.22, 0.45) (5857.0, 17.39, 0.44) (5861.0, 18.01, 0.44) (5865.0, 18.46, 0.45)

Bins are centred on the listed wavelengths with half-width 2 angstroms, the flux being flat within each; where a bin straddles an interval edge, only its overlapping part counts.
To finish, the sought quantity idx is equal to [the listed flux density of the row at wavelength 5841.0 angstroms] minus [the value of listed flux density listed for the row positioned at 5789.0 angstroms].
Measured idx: 2.4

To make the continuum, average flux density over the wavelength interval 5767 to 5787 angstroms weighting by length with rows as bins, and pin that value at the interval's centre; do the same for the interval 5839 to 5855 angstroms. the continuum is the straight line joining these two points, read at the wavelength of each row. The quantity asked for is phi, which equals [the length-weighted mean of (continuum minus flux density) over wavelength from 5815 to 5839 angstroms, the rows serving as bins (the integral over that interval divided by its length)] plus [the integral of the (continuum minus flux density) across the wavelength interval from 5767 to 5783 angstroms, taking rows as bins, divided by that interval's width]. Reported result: -0.9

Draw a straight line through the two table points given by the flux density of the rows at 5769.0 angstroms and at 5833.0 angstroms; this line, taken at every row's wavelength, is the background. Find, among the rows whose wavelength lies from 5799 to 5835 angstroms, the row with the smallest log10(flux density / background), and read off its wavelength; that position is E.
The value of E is 5801.0 angstroms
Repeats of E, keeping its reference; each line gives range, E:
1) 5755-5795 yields 5789.0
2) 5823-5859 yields 5857.0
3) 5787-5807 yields 5789.0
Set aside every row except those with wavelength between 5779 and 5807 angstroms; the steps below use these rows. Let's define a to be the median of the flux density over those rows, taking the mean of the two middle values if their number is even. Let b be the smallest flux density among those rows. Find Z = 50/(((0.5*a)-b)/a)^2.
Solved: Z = 245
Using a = 18.3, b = 17.4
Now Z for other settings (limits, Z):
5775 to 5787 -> 205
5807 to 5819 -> 200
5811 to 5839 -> 232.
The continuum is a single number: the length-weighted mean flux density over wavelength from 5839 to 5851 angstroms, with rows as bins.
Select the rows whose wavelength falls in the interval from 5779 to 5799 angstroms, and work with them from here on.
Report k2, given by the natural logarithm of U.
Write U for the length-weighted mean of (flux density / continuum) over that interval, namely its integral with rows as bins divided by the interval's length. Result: -0.062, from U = 0.94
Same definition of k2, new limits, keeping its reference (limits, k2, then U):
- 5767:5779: -0.051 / 0.95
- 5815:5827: -0.007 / 0.99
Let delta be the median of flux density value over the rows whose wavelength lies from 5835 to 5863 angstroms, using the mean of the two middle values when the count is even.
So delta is 18.3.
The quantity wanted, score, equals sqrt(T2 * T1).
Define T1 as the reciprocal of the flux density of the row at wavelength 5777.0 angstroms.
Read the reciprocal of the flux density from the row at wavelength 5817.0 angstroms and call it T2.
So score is 0.0553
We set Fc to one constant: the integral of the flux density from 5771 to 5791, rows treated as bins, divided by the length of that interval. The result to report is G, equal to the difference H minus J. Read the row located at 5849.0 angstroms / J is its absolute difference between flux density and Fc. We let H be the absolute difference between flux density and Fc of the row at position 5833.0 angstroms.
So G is -0.2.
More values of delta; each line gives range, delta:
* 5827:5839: 19.5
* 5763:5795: 17.8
